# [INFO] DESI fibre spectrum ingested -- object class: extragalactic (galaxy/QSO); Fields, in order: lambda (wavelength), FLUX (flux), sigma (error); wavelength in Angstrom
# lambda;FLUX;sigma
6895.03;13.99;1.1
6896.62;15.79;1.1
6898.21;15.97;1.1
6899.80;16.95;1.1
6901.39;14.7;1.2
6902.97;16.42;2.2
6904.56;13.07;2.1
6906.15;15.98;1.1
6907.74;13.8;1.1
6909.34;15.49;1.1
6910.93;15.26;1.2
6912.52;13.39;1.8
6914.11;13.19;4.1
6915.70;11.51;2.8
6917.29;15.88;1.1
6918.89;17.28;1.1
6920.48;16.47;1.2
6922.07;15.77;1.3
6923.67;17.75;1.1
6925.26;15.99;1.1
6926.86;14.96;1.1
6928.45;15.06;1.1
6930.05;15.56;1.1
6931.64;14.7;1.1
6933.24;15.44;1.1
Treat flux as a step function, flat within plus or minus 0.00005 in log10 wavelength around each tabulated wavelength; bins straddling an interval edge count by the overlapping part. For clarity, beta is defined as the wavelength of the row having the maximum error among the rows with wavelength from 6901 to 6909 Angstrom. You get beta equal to 6902.97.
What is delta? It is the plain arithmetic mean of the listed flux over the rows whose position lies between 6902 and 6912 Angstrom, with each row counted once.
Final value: 15.0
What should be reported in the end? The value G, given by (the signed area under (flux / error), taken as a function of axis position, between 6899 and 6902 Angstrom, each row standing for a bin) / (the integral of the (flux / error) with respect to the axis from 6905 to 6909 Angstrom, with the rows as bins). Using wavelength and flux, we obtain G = 0.81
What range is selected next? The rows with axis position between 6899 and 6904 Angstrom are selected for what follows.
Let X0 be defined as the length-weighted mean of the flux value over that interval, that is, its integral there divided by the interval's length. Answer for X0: 15.9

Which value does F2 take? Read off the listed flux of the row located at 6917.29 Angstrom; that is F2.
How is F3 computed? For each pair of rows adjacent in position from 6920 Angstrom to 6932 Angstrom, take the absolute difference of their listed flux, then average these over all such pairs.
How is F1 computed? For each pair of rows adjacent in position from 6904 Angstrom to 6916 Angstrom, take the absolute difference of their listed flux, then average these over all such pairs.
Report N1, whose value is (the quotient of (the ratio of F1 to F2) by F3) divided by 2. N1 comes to 0.049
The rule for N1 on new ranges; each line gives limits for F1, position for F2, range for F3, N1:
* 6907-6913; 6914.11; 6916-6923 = 0.049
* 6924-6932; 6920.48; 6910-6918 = 0.009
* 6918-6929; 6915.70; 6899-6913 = 0.023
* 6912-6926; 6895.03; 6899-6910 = 0.025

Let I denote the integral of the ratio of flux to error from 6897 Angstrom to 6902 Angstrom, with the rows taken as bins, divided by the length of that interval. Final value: 14.1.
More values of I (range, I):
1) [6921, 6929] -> 14.0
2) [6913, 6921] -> 10.0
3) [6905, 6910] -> 13.2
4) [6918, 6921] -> 14.8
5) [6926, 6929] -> 13.7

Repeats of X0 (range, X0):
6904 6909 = 14.4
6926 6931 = 15.2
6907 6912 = 14.8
